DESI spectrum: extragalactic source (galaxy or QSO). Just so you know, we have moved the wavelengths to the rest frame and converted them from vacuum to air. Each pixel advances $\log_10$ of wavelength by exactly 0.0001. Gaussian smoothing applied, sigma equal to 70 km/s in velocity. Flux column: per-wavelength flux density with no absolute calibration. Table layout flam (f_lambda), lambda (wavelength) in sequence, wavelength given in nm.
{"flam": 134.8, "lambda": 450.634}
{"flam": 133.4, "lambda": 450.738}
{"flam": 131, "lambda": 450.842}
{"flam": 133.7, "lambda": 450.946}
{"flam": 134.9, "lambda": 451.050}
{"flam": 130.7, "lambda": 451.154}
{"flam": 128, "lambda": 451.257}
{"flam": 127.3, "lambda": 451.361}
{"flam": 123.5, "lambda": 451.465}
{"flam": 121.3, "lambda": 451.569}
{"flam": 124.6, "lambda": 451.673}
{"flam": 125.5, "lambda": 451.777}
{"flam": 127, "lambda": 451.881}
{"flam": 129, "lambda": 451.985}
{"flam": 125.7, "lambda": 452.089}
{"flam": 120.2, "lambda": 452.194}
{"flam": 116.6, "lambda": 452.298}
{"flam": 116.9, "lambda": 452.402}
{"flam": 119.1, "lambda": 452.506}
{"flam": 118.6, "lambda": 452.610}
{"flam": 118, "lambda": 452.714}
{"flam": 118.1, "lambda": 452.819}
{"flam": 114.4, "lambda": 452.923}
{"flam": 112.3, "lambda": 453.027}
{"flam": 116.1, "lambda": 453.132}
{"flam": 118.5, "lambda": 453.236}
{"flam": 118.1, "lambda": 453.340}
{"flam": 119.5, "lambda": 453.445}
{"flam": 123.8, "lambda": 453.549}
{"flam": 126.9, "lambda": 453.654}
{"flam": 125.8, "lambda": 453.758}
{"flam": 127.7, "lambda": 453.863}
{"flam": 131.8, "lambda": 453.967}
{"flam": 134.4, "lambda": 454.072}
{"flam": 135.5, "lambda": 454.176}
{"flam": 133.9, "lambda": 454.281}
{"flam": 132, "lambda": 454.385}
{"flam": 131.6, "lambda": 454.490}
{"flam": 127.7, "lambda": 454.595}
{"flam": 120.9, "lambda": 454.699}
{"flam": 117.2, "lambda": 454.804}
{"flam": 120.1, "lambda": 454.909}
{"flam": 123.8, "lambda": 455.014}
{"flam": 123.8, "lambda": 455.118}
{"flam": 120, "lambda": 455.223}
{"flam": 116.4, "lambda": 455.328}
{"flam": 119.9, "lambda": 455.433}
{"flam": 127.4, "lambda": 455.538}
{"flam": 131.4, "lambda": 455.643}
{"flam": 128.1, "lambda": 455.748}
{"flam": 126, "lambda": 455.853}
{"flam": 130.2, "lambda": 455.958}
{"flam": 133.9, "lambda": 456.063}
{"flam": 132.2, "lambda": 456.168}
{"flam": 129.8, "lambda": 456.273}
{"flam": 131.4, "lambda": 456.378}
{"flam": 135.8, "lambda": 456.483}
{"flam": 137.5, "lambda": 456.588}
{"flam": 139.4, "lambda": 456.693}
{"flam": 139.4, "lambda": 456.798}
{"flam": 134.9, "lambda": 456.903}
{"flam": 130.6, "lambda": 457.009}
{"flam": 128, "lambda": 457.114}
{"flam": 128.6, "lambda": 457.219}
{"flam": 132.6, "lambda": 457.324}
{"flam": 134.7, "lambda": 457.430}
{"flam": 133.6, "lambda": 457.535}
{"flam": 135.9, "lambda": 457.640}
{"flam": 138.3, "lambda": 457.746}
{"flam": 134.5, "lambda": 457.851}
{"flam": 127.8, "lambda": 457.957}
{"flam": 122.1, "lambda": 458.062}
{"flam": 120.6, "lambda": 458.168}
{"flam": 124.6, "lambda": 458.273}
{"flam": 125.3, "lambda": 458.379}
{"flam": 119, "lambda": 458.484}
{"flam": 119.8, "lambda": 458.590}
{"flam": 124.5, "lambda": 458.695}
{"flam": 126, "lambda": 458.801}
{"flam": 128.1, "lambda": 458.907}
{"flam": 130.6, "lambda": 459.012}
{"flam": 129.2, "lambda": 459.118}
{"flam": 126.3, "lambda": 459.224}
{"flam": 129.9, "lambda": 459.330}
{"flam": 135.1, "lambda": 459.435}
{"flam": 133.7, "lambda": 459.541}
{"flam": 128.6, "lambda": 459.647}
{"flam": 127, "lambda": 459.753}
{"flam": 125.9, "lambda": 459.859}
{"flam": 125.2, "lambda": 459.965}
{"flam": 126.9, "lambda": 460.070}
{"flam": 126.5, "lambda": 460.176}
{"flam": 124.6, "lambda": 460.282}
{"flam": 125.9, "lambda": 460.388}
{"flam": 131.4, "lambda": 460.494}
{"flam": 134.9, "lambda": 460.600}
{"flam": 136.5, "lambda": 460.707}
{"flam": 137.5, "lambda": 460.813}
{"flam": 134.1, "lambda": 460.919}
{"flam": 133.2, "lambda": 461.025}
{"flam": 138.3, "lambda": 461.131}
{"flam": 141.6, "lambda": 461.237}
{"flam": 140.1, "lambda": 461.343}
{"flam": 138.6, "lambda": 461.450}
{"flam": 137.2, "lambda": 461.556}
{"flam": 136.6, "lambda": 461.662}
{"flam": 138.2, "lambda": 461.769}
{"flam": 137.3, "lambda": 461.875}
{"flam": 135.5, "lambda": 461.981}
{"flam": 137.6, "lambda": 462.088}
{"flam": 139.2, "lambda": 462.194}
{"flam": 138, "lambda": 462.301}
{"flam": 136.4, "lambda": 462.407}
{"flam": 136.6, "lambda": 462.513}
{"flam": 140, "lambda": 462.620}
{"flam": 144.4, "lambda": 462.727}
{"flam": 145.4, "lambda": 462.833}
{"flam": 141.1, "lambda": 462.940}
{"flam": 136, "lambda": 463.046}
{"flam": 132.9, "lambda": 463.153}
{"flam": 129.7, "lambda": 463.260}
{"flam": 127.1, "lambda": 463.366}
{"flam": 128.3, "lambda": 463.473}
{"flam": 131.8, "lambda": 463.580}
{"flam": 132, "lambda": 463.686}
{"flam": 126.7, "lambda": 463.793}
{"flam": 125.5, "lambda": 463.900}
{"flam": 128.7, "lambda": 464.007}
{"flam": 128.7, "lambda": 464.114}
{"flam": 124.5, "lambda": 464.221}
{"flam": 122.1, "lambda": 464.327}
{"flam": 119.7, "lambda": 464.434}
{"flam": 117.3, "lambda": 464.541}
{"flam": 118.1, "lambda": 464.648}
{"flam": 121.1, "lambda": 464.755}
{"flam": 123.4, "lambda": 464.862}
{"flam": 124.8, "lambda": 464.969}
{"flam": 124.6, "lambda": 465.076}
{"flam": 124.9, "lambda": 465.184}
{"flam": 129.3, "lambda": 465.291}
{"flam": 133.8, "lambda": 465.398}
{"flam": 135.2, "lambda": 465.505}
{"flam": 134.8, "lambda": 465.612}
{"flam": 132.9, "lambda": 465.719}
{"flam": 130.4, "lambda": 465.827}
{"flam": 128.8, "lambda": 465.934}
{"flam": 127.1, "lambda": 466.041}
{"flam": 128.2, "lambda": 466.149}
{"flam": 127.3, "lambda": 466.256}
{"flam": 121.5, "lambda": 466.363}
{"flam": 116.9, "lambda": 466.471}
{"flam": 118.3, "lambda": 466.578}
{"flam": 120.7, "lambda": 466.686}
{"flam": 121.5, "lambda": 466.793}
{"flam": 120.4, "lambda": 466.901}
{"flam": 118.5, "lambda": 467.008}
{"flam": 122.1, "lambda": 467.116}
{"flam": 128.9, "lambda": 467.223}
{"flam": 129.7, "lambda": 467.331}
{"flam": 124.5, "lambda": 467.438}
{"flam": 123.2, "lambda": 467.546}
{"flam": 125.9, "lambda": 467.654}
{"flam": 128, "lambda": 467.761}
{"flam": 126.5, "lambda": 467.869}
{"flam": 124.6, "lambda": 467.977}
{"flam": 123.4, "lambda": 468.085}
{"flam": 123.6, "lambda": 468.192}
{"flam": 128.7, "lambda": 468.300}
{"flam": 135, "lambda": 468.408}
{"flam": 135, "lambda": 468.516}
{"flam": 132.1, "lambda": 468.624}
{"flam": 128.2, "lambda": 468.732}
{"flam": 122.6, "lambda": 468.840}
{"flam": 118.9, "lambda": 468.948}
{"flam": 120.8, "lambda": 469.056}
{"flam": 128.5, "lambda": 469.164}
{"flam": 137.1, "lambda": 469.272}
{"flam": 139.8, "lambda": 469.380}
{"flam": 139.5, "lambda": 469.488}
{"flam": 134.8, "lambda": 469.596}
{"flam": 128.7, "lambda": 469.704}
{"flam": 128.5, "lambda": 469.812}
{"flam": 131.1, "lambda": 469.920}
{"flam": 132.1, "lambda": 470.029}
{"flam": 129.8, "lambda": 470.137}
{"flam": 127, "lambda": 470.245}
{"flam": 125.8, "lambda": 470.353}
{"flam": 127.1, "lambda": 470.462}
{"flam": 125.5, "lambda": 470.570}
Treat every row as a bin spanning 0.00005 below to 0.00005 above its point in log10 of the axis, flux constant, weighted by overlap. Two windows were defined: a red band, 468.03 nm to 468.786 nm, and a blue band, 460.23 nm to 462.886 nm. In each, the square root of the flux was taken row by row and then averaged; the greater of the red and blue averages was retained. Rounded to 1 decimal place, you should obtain 11.7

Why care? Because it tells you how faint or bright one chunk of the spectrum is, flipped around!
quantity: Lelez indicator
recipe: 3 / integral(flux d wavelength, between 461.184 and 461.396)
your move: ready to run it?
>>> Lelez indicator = 0.100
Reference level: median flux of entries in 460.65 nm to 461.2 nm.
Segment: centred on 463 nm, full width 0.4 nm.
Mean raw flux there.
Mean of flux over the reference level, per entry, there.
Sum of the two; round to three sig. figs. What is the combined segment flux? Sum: 140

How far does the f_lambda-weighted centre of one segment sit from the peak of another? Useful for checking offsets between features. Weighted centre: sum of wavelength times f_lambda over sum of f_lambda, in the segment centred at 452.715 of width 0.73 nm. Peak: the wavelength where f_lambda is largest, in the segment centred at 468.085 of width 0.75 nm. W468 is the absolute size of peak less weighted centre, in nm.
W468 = 15.70 nm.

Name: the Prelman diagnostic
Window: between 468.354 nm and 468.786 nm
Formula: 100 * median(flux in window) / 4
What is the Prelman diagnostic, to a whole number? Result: 3339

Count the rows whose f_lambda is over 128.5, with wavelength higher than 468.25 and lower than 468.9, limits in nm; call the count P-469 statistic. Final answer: 4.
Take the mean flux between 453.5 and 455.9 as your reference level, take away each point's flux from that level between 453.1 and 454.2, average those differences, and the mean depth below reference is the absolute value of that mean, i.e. 1.1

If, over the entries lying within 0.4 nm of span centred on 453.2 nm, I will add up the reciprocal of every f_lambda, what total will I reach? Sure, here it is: 0.0344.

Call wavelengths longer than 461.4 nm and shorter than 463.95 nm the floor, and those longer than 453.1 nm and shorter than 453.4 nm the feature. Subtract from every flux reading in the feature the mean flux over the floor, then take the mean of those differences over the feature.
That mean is -18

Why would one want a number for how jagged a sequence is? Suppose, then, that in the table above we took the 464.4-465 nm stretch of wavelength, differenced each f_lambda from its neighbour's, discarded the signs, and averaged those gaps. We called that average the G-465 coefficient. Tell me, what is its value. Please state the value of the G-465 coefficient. 2.0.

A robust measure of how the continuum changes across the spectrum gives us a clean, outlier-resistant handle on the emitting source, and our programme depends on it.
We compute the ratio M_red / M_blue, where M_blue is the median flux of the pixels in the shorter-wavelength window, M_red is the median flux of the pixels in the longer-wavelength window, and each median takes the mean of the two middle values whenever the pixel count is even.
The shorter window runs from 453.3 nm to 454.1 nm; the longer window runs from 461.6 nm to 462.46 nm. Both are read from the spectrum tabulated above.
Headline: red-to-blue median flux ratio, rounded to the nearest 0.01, 1.09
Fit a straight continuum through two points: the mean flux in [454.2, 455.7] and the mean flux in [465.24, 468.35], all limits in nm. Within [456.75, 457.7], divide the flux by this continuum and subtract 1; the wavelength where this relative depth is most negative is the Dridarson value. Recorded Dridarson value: 457.114 nm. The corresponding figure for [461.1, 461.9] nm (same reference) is 461.662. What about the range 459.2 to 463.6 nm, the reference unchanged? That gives 460.282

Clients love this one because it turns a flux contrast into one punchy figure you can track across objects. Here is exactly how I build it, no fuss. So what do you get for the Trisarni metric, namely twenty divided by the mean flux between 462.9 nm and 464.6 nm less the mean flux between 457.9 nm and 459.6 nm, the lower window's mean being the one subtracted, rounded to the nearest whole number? 11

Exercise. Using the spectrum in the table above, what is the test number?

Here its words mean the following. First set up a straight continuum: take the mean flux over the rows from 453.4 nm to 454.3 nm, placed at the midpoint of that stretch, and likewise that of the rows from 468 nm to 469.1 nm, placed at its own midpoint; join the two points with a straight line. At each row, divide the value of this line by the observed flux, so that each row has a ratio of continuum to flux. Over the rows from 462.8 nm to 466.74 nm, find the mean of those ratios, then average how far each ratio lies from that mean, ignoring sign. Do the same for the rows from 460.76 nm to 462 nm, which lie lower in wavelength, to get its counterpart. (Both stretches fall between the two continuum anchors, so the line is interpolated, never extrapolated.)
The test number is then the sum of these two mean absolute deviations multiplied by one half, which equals 0.025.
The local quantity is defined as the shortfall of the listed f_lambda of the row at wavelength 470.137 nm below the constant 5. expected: -125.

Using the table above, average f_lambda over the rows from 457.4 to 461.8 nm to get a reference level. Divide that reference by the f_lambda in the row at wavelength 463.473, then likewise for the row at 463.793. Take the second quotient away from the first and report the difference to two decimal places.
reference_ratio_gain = -0.01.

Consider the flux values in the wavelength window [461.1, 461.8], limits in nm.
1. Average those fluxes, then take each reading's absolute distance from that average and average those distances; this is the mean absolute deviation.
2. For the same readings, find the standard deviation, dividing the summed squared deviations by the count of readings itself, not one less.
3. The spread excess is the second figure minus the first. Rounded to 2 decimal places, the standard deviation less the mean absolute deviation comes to 0.33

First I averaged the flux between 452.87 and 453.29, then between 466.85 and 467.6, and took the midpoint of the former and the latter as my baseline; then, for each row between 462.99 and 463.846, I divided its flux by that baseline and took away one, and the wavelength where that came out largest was 463.046 nm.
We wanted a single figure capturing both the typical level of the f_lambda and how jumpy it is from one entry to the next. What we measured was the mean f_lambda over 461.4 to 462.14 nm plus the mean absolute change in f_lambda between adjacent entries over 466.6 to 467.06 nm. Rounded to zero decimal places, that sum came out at 139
